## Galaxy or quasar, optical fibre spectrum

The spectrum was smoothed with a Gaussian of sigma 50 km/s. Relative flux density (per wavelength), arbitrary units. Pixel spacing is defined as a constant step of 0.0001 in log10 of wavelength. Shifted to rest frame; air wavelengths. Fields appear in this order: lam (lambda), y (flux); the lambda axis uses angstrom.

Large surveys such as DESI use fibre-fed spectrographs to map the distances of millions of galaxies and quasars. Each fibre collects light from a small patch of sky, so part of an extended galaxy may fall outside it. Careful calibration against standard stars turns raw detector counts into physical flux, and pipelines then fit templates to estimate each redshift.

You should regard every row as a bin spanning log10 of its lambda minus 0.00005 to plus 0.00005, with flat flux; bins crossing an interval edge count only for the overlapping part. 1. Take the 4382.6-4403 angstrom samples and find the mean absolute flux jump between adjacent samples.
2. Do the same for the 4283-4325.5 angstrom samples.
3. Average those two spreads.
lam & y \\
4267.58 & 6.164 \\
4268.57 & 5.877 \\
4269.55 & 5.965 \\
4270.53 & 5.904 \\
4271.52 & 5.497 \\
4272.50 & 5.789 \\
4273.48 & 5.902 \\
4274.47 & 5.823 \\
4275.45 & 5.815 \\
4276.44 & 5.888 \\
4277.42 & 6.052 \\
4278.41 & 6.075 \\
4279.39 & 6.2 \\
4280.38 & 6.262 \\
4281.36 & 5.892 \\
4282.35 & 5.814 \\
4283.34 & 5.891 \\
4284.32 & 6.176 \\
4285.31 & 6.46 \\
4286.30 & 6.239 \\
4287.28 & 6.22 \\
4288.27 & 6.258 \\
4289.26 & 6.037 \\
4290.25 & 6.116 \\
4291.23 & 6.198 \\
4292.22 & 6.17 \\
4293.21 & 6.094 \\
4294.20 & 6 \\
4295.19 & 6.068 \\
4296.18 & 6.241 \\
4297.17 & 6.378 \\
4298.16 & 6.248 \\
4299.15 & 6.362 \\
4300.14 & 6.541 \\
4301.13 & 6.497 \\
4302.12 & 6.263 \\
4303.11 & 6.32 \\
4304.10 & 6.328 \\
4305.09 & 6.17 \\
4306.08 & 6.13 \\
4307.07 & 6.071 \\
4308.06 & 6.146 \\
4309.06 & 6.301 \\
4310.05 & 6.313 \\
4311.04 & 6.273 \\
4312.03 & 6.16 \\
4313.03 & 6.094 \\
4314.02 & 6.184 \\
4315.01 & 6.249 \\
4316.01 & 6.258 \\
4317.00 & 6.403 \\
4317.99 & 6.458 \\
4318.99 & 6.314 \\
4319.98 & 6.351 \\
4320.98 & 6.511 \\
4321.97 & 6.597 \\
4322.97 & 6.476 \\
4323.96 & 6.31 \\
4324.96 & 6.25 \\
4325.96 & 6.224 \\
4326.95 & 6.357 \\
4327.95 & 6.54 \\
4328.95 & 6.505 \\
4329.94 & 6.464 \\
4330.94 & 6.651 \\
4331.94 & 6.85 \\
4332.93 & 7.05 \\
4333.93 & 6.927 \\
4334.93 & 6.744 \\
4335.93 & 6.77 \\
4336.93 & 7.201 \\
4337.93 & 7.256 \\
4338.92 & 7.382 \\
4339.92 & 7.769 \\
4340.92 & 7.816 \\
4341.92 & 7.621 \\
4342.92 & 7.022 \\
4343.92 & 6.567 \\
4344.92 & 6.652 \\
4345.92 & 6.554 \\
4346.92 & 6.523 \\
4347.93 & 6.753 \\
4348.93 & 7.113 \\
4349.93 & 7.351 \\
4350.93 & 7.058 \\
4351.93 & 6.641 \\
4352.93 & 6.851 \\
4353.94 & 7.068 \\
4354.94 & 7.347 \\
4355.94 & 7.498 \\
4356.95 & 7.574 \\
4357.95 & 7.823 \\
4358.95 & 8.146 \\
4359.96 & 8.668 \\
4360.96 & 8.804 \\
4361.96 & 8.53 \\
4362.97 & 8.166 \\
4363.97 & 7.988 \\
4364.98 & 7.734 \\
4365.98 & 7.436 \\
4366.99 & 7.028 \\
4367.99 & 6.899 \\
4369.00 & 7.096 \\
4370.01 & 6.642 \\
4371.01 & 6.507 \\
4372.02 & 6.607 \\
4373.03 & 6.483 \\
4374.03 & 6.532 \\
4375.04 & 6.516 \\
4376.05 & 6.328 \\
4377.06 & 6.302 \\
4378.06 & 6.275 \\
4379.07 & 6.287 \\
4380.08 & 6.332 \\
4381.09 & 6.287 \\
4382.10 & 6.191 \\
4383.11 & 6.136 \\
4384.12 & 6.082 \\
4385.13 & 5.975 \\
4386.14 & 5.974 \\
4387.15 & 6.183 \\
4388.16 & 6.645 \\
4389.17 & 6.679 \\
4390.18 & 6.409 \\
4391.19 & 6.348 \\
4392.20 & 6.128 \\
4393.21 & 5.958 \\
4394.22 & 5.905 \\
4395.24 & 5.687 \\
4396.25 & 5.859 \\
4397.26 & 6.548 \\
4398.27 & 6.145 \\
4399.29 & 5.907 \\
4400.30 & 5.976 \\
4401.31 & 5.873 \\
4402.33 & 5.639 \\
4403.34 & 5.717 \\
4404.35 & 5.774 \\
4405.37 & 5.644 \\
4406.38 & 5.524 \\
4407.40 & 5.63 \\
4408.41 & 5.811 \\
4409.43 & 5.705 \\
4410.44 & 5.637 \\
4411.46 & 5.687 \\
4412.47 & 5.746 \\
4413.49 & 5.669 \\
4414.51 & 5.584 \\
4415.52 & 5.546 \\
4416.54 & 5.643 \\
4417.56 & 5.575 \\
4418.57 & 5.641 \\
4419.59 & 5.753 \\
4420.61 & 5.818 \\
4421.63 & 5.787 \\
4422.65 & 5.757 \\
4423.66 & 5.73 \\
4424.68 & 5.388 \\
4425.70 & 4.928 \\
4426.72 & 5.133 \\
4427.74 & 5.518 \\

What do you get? 0.15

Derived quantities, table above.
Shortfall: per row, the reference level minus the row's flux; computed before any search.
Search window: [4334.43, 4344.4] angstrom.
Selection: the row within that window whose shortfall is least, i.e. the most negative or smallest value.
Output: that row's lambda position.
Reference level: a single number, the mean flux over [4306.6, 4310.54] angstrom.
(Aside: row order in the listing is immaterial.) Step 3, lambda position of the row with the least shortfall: 4340.92 angstrom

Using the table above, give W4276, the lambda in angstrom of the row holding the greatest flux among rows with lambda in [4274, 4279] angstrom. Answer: 4278.41 angstrom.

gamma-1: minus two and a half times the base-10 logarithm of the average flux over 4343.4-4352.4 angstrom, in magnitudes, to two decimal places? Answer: -2.08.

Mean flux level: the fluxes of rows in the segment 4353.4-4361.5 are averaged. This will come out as 7.9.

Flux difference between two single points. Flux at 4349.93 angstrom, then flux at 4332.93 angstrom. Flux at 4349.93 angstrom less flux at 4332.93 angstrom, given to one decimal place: 0.3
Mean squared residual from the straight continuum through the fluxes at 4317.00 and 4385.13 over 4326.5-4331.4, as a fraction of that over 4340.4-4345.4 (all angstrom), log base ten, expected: -1.4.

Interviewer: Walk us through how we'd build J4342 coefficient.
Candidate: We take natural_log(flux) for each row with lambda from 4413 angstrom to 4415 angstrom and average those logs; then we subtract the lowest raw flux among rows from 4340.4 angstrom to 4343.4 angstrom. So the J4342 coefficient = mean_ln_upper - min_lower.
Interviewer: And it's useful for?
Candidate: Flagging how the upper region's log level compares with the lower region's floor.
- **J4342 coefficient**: -5.3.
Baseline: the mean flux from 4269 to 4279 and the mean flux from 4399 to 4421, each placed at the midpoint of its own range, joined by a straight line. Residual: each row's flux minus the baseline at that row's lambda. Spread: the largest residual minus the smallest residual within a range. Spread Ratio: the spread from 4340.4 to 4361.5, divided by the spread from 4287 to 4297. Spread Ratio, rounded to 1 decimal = 9.2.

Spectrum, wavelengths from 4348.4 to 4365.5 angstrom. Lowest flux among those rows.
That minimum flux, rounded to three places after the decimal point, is 6.641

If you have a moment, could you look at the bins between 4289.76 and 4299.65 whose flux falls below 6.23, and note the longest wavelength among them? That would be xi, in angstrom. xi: 4295.19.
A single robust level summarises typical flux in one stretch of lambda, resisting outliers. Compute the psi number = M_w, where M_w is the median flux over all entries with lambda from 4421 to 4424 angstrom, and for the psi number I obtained 5.76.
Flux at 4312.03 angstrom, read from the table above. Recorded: 6.16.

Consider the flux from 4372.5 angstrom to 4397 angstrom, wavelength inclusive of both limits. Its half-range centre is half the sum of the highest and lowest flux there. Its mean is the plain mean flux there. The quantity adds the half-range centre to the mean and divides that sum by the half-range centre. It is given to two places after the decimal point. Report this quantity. 2.01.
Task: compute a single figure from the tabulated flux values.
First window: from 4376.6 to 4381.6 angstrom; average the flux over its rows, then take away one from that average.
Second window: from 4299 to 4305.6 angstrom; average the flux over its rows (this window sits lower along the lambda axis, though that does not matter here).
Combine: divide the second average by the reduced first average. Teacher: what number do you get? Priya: 1.20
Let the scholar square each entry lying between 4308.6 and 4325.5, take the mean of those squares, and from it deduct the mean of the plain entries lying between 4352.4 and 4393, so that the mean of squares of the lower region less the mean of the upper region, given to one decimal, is 33.1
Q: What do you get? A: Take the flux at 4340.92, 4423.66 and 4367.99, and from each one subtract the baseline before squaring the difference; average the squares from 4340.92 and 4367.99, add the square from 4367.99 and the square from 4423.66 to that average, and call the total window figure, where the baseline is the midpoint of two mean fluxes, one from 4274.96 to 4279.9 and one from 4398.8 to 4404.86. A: 3.3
